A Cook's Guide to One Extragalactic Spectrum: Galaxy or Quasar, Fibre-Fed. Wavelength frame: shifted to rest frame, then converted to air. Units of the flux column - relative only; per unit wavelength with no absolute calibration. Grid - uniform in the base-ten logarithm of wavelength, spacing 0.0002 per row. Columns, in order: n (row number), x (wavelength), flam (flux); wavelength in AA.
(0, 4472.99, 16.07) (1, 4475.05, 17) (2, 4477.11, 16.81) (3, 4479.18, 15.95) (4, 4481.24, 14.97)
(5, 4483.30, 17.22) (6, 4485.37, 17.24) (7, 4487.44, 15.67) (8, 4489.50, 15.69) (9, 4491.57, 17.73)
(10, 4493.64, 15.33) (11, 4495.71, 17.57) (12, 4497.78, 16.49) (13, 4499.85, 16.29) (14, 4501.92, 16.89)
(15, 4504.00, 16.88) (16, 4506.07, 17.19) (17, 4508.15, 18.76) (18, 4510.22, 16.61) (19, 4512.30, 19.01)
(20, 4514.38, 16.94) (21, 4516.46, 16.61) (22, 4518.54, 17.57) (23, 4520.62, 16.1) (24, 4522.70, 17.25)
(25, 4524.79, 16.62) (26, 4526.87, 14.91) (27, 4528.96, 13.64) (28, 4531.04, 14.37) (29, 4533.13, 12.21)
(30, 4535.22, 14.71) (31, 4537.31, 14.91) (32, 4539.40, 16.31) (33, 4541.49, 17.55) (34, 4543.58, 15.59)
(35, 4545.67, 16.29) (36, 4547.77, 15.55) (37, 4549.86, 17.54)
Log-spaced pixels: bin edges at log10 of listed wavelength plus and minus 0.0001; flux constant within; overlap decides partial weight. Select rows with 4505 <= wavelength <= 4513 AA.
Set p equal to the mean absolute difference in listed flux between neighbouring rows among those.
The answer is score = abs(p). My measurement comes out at 2.04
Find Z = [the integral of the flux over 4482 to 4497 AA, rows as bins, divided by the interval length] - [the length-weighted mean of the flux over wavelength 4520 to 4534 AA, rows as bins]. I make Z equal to 1.6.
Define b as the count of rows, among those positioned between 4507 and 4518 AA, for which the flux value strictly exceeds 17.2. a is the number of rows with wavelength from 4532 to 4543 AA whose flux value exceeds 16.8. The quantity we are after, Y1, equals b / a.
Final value 2.0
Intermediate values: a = 1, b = 2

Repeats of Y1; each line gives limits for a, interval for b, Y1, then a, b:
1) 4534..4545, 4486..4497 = 2.0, 1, 2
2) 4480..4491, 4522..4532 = 0.5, 2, 1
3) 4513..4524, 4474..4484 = 0.3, 3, 1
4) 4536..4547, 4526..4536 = 0.0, 1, 0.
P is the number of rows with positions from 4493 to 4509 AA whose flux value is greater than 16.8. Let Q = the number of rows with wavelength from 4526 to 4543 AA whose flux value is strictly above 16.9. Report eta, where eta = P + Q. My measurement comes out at 6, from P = 5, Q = 1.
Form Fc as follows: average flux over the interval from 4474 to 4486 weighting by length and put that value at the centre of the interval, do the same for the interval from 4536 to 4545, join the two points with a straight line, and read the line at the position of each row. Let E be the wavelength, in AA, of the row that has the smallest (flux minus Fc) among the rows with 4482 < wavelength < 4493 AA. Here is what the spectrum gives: 4487.44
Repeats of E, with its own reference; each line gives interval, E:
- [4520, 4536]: 4533.13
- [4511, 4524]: 4520.62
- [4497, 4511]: 4499.85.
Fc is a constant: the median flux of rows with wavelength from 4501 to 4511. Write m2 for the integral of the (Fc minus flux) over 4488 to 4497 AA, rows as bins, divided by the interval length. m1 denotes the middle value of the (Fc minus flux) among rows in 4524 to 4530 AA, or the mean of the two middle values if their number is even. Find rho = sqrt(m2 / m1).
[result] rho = 0.4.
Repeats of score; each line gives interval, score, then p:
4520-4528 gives 1.16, 1.16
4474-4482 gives 0.68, 0.68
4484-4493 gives 1.21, 1.21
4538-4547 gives 1.30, 1.30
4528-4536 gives 1.80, 1.80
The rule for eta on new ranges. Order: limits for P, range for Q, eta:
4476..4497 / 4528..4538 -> 5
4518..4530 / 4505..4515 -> 6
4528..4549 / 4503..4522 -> 6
